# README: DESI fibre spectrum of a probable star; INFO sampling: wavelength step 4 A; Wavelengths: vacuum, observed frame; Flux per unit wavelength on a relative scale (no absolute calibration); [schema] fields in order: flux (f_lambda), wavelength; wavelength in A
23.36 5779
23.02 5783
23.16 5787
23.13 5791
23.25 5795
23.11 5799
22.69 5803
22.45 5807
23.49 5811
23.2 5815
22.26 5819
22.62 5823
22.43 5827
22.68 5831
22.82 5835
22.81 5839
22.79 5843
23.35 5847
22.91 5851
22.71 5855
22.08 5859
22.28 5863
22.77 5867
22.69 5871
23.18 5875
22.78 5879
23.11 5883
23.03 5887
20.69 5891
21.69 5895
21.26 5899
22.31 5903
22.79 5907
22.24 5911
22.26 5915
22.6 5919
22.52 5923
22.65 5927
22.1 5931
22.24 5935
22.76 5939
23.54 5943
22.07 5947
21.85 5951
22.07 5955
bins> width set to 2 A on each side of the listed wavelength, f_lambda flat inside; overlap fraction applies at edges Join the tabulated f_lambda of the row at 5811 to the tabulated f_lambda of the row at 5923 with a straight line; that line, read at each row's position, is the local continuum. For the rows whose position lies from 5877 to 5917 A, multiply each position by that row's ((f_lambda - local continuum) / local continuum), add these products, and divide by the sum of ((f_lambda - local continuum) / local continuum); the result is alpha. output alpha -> 5897.7 A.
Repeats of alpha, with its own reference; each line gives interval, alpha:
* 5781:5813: 5796.5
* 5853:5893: 5873.6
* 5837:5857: 5846.2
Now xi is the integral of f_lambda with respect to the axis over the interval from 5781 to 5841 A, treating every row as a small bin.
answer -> 1372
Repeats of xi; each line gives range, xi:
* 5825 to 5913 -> 1982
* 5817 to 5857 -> 910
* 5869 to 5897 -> 629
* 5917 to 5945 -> 634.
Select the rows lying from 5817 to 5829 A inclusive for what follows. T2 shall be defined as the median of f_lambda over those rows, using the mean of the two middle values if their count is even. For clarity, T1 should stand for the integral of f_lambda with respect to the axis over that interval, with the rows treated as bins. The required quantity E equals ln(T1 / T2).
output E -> 2.49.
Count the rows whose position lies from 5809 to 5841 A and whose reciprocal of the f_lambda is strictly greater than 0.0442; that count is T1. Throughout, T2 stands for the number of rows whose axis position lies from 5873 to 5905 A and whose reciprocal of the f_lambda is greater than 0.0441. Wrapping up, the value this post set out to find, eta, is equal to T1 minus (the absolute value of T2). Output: -1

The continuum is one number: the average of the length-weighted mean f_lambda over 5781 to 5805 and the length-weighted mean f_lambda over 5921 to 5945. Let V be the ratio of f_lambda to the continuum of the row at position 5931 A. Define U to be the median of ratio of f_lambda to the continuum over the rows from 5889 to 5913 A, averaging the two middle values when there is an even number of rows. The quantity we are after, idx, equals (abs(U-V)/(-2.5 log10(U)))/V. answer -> 0.1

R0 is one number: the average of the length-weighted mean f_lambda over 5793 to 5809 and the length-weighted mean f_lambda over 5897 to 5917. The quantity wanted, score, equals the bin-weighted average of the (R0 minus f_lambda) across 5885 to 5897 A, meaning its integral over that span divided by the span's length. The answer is 0.72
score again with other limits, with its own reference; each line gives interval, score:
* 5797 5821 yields -0.34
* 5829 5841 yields -0.25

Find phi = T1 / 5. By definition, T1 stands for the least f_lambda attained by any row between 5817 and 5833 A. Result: 4.45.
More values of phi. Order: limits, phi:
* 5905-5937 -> 4.42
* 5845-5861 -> 4.42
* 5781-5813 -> 4.49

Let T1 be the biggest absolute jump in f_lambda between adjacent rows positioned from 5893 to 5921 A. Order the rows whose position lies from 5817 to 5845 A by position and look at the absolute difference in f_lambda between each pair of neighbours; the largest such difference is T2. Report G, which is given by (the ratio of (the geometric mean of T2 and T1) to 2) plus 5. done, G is 5.31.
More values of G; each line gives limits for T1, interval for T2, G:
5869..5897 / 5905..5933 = 5.57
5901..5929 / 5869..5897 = 5.57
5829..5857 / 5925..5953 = 5.45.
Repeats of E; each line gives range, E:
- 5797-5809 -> 2.49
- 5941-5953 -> 2.50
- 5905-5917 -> 2.49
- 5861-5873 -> 2.48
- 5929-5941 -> 2.49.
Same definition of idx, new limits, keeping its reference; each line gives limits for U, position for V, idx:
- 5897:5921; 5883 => 1.3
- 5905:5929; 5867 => 0.7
